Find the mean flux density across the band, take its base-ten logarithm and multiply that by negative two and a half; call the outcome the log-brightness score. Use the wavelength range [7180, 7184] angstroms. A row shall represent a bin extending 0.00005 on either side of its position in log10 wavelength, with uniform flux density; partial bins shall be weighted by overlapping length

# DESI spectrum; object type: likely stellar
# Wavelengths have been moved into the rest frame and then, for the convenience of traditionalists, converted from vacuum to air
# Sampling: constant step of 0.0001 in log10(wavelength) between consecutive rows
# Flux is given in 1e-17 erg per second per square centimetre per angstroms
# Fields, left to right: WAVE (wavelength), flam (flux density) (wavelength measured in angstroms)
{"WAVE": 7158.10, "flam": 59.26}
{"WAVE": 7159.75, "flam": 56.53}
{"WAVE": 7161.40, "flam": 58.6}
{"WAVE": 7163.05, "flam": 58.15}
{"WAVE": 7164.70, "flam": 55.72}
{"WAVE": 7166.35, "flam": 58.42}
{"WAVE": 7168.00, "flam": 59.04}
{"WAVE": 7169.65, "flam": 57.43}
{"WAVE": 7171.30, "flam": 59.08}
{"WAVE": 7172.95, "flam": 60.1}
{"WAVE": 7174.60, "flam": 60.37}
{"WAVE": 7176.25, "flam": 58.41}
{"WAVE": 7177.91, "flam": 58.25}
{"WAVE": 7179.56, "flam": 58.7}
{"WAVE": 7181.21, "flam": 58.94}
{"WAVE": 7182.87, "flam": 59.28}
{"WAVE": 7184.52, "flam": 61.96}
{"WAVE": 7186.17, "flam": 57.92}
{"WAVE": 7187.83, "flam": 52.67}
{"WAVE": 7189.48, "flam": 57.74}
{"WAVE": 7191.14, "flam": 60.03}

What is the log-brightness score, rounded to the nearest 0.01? -4.43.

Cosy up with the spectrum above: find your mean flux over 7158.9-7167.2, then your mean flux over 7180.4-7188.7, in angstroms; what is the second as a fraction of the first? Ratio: 1.01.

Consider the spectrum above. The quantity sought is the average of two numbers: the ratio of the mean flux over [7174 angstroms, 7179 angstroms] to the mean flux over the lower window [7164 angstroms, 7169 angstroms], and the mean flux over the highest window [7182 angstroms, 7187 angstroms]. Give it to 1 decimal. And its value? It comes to 30.4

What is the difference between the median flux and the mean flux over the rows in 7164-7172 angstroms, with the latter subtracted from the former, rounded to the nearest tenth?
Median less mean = 0.5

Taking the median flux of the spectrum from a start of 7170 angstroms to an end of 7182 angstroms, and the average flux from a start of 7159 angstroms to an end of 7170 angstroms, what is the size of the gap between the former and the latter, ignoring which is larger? 1.2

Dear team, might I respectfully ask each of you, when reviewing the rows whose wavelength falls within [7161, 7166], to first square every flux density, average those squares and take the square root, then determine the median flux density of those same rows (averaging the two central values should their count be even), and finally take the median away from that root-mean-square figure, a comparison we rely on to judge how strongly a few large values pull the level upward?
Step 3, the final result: -0.6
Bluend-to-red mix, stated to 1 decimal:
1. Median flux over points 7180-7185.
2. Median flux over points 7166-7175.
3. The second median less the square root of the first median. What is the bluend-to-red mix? 51.4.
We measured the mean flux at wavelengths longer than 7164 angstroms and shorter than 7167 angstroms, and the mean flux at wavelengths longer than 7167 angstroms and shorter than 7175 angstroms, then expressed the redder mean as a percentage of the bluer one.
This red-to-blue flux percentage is 103.7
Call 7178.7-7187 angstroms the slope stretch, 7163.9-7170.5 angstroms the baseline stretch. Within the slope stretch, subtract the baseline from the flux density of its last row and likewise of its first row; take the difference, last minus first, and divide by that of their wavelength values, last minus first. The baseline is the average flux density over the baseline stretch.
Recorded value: -0.12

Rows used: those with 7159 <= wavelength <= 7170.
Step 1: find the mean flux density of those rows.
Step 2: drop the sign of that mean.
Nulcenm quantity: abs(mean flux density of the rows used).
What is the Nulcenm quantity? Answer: 57.7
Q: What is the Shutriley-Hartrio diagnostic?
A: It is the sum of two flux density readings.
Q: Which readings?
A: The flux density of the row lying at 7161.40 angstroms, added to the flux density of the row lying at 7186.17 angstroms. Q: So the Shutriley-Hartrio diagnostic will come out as 117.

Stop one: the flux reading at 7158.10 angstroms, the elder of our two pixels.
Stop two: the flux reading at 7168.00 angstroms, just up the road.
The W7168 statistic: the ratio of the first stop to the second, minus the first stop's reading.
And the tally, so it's -58.3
